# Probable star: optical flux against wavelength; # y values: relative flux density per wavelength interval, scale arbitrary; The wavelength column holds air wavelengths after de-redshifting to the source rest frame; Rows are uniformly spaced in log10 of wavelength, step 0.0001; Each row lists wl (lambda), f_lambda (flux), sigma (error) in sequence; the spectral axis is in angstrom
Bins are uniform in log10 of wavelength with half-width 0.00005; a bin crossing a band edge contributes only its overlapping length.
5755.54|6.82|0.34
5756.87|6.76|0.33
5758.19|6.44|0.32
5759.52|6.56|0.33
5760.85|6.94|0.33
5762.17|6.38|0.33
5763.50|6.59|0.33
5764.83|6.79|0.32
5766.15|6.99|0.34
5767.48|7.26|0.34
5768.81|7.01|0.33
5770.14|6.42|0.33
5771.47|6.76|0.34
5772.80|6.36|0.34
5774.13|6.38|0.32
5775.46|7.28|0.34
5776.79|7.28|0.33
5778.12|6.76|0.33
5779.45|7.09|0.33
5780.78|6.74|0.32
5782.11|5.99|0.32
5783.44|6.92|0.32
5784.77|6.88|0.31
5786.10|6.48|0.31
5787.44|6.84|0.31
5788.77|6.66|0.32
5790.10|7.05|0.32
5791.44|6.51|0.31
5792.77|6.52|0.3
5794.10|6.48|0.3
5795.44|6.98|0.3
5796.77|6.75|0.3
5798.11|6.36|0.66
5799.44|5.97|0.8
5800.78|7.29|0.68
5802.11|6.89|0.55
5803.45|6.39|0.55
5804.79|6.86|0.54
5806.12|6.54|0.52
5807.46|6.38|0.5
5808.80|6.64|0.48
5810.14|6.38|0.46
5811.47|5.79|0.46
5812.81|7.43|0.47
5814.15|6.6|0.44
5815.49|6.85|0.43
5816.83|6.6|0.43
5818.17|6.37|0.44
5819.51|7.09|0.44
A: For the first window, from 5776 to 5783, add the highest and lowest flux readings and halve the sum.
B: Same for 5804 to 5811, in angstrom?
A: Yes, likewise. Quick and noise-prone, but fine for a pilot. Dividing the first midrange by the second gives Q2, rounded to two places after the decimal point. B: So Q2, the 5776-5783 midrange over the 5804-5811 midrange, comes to 1.00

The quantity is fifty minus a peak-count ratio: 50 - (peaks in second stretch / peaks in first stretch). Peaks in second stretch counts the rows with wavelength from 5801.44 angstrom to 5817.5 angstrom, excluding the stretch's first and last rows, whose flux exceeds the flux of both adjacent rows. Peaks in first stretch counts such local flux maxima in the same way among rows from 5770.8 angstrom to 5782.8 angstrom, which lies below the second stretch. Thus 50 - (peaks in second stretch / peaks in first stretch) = 46.0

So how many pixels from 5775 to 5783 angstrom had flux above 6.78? 3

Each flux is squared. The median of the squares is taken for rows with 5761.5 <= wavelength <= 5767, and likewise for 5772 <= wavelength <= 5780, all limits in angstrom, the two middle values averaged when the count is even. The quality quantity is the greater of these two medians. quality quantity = 48.0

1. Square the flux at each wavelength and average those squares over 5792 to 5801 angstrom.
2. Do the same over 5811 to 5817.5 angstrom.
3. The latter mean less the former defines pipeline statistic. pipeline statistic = 1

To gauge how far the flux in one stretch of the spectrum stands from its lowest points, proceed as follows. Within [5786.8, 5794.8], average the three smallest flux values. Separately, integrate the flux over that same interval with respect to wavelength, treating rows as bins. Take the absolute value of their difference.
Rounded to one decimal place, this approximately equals 46.9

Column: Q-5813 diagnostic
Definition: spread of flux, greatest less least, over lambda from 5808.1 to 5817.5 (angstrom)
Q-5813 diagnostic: 1.6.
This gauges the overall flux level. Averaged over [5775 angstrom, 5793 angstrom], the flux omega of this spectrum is 6.79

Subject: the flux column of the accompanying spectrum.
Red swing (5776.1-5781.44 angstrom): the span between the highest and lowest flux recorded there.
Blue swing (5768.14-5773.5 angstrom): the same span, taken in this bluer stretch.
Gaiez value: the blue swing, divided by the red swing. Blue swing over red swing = 1.2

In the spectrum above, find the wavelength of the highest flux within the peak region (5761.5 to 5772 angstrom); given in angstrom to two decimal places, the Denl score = 5767.48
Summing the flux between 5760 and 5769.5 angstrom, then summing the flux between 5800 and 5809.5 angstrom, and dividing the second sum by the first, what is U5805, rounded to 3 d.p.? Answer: 0.980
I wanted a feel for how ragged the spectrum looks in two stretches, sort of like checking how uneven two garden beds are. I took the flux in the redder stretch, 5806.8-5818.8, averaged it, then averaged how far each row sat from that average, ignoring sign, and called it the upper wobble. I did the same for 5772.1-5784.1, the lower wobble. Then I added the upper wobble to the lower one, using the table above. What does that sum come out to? 0.64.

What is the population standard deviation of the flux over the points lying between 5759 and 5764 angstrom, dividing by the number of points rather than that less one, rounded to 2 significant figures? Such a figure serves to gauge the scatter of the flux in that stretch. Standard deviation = 0.20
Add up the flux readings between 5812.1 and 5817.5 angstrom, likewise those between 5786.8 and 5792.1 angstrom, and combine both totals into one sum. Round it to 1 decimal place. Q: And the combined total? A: 54.5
